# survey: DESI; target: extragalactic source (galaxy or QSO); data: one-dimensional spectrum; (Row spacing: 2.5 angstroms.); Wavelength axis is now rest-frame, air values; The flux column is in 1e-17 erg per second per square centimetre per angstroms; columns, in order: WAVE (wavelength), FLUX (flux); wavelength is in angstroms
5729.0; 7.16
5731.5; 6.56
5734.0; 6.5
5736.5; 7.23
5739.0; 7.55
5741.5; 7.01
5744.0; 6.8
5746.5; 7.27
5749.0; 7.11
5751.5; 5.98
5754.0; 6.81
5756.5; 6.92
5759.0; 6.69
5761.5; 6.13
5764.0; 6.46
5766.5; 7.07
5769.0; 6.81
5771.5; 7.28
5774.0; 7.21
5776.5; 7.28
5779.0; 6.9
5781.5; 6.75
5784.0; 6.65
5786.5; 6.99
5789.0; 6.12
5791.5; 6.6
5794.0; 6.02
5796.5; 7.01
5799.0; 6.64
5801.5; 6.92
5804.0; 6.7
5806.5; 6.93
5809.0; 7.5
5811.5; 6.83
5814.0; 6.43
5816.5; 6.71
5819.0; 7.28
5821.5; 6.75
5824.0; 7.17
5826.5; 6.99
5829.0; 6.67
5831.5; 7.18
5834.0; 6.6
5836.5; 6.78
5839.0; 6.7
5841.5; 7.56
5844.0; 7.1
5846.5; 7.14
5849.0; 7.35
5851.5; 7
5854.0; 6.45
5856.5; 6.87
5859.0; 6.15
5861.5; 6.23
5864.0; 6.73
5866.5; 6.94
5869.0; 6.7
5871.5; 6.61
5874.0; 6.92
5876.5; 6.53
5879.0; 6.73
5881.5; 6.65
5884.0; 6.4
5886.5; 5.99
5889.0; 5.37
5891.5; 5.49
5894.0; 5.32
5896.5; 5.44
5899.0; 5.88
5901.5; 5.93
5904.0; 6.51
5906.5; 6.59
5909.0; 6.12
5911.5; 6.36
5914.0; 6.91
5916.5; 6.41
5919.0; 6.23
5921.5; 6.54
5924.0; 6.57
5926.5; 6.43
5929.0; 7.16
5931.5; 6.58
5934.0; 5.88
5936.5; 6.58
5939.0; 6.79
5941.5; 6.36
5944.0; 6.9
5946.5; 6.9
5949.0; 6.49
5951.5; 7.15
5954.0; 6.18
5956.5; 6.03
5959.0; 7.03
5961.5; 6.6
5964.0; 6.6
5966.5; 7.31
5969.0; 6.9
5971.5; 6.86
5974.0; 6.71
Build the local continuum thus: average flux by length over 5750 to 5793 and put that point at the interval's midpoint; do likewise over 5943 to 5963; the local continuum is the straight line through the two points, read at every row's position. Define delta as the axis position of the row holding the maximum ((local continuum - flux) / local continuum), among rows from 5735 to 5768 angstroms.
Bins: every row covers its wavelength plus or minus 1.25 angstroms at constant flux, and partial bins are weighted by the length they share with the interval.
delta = 5751.5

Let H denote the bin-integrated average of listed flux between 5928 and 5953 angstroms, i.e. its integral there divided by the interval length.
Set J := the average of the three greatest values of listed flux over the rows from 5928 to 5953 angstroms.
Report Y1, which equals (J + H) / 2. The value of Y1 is 6.9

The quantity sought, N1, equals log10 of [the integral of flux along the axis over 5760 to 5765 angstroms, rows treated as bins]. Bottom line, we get 1.50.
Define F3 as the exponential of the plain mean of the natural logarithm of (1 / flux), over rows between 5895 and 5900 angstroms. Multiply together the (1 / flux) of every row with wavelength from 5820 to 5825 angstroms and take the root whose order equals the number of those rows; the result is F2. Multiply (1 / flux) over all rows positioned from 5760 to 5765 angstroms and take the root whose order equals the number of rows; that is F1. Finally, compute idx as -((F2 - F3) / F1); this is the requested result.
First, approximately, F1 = 0.159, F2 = 0.144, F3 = 0.177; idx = 0.21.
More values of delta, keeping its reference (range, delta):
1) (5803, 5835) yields 5814.0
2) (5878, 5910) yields 5894.0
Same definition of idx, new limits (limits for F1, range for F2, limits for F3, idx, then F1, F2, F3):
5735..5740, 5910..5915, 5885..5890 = 0.19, 0.135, 0.151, 0.176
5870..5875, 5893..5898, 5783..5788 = -0.27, 0.148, 0.186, 0.147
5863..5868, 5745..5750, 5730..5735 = 0.10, 0.146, 0.139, 0.153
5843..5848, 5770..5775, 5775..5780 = 0.02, 0.140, 0.138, 0.141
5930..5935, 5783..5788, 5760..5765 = 0.08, 0.161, 0.147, 0.159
